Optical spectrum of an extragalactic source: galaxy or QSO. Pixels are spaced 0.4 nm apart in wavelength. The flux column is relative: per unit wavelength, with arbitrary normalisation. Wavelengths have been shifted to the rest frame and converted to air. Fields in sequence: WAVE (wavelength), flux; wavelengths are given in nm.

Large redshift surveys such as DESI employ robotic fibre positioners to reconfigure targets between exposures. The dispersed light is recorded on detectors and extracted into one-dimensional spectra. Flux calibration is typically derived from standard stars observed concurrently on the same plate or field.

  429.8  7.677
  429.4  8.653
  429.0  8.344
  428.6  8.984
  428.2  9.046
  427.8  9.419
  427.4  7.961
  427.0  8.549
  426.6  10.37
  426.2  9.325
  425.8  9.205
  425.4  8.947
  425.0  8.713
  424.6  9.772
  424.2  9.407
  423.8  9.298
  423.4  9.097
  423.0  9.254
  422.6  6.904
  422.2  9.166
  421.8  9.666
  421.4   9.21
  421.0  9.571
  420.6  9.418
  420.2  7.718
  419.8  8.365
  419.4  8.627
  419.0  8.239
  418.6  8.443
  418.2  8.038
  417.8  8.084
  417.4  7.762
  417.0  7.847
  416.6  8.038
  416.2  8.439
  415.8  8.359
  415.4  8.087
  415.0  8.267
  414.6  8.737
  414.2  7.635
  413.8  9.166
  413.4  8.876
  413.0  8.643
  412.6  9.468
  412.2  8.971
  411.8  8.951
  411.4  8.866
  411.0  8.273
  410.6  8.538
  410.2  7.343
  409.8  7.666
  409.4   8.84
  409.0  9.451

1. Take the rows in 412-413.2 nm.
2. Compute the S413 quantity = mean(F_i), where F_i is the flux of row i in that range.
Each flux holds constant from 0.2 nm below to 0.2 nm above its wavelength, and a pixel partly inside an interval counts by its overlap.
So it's 9.0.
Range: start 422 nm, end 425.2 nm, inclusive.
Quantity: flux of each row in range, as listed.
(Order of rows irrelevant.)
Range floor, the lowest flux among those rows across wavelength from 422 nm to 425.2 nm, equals 6.904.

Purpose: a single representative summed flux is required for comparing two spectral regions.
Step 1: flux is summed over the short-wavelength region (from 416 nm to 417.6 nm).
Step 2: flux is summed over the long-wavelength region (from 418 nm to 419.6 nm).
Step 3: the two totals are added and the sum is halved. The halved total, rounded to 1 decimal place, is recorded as 32.7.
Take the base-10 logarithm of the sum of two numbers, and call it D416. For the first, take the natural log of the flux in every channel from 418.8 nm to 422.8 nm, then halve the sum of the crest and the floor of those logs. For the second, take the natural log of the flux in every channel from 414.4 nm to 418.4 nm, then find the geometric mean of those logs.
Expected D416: 0.623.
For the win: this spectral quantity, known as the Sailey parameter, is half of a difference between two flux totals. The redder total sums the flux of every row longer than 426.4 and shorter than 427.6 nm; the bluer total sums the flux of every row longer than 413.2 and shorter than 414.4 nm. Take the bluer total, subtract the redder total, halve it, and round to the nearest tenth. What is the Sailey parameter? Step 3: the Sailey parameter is -0.6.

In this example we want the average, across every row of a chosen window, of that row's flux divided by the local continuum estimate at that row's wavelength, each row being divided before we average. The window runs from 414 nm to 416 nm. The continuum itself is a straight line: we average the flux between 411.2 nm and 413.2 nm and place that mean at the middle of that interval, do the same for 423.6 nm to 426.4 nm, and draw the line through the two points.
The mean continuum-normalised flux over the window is 0.91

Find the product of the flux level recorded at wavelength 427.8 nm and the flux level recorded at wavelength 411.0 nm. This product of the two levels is 78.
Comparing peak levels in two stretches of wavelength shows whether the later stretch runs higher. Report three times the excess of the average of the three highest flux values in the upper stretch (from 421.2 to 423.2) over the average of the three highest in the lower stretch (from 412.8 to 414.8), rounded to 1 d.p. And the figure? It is 1.4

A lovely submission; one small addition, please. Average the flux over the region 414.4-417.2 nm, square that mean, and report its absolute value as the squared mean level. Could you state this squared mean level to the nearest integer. 68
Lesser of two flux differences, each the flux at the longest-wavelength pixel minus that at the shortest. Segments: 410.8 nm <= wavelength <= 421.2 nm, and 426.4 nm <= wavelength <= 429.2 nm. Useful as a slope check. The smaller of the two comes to -2.0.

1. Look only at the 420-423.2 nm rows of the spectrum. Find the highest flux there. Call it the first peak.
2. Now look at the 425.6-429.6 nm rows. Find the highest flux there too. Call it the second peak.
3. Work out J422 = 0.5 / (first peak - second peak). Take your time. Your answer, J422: -0.71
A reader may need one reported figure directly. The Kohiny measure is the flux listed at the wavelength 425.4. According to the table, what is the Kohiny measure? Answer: 8.947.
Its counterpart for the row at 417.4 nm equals 7.762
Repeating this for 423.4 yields 9.097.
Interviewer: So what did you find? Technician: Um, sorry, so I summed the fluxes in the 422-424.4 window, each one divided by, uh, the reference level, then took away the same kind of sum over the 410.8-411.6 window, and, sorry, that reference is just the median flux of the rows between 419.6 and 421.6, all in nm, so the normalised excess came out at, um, 3.9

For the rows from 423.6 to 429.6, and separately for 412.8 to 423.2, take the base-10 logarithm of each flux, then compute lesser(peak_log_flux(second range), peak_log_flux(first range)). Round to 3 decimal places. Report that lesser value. 0.985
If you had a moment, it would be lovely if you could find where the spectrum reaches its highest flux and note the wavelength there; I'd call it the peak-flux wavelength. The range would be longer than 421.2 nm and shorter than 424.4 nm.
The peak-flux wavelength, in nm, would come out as 421.8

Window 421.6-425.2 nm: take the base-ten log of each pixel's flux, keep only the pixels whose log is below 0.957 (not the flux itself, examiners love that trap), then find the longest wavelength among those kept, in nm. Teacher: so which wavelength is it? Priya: 425.0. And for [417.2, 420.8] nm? 420.2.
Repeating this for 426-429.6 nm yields 429.4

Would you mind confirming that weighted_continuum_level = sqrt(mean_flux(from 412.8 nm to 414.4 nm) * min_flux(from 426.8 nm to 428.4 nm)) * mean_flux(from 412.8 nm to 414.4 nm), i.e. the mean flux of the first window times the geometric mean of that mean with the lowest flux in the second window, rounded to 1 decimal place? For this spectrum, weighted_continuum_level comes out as 70.9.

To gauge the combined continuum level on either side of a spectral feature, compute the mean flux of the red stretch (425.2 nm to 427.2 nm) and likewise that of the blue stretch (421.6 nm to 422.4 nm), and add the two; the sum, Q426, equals 18.7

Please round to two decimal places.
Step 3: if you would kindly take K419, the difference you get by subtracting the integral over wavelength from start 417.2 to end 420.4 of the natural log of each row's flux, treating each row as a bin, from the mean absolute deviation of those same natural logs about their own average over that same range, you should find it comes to -6.68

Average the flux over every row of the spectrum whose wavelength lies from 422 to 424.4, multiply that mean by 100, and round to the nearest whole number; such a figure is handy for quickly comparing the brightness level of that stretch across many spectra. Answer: 885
